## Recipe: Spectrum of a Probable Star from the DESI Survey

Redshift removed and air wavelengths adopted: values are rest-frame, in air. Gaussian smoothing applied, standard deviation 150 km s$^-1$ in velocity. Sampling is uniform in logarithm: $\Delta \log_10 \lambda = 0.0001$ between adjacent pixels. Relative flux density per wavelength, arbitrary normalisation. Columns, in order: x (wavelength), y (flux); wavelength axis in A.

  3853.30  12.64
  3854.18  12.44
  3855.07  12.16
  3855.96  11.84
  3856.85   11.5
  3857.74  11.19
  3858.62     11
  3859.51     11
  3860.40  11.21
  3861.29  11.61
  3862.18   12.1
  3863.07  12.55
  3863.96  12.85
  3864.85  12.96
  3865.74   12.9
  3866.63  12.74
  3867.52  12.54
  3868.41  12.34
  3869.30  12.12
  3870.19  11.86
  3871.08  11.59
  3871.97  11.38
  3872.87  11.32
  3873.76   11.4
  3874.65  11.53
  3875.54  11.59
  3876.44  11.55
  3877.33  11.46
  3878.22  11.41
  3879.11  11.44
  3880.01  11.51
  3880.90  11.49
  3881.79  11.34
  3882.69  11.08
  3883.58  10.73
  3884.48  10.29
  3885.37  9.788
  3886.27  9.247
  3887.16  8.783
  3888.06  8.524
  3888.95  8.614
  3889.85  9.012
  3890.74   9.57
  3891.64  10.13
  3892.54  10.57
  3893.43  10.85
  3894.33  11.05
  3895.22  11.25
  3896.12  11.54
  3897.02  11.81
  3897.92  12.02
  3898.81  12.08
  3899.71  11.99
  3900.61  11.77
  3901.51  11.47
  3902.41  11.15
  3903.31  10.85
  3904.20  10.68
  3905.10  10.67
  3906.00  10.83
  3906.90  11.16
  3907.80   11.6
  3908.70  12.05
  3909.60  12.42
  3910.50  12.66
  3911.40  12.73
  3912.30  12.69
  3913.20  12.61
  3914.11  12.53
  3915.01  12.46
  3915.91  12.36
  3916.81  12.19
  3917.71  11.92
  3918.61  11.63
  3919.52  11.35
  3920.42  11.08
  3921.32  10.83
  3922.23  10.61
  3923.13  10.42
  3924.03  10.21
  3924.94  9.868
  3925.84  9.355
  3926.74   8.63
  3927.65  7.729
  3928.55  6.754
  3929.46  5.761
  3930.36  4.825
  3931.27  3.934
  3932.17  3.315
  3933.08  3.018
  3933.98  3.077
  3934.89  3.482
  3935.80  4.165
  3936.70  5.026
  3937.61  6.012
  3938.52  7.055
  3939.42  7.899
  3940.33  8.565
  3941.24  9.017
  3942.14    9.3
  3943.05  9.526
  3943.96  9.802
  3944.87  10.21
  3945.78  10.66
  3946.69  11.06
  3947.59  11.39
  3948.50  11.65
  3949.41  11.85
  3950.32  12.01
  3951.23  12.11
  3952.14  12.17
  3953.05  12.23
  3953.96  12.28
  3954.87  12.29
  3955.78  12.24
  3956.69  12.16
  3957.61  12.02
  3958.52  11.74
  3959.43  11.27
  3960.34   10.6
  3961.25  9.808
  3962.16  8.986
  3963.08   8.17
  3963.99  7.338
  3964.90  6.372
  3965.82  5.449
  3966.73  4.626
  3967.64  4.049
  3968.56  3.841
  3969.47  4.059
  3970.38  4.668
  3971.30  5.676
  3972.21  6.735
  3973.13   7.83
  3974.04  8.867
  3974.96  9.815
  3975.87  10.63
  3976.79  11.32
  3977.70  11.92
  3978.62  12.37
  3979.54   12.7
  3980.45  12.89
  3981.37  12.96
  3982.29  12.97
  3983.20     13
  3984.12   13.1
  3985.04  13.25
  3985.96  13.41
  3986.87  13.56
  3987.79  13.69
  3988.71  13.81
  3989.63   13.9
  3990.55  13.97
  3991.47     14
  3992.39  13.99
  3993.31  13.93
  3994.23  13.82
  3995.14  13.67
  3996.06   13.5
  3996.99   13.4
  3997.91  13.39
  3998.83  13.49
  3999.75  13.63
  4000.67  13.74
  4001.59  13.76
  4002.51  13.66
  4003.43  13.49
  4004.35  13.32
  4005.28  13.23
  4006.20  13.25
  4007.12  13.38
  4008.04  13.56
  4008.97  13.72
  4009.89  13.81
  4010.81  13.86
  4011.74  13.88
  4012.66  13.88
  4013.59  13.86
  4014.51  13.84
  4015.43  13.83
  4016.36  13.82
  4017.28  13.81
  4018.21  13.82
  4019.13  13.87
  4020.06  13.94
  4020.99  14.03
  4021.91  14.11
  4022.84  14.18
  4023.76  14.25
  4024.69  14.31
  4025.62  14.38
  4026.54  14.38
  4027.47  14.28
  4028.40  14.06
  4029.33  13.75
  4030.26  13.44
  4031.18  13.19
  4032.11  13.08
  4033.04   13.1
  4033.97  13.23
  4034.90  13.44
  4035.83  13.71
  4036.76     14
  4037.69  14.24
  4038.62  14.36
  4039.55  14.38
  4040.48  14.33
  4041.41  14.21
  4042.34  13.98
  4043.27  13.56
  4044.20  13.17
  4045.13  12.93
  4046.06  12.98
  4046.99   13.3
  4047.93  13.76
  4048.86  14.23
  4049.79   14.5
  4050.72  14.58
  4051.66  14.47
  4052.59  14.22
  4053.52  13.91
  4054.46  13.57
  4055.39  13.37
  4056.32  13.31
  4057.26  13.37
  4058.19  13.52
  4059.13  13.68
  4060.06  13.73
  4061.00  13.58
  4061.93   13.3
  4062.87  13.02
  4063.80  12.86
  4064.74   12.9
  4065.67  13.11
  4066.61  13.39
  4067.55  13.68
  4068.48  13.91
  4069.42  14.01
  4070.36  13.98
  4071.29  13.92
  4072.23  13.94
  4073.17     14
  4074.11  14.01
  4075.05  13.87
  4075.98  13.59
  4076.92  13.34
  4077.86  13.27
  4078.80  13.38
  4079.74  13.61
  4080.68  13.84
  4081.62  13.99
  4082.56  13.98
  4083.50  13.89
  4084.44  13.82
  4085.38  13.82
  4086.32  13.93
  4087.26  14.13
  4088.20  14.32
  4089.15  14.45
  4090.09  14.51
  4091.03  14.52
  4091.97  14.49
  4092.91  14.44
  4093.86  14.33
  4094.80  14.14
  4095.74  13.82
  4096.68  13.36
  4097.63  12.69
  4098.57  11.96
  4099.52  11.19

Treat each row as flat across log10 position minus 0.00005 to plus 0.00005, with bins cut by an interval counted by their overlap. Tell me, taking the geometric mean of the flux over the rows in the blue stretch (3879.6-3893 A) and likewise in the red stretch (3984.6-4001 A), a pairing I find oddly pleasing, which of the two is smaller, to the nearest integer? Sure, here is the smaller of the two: 10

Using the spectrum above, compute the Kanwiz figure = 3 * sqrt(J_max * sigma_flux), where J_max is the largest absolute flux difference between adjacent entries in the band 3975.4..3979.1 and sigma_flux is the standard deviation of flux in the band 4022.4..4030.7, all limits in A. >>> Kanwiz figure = 1.4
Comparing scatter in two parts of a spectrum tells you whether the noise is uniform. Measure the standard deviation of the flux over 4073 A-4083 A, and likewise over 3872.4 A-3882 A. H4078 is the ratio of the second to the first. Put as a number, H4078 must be 0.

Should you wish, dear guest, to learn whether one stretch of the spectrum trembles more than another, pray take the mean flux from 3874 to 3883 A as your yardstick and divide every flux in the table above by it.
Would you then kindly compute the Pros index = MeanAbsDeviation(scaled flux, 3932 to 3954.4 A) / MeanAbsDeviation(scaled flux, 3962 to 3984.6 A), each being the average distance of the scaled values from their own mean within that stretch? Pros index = 1.0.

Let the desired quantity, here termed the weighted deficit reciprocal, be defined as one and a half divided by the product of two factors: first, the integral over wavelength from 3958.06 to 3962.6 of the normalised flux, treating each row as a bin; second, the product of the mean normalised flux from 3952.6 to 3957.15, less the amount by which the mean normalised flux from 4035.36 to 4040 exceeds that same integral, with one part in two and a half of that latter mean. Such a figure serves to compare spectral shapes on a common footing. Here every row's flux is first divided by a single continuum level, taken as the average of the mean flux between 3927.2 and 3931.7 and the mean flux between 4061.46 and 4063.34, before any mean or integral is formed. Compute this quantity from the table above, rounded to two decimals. 0.10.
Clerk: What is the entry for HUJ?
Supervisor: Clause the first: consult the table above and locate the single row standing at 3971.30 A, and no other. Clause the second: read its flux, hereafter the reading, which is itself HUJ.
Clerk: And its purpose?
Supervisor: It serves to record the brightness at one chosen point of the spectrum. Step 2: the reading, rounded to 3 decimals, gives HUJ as 5.676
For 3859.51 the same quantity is 11.000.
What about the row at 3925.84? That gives 9.355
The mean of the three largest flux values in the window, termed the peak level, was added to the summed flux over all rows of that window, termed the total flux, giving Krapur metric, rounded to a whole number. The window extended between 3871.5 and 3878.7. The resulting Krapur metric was 103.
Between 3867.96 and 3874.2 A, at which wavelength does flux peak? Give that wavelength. 3868.41 A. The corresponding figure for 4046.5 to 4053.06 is 4050.72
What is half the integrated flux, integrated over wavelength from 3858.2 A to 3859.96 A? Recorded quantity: 10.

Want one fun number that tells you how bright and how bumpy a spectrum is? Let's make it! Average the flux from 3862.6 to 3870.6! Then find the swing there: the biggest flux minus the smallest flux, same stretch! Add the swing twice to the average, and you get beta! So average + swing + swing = 14.7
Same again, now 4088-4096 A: 15.7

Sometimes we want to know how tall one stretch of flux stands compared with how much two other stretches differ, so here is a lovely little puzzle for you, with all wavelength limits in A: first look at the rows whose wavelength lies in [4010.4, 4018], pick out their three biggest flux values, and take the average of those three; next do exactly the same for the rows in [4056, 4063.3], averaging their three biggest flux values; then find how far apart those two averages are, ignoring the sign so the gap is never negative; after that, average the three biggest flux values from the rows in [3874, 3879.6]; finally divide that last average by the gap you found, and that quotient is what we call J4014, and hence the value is 55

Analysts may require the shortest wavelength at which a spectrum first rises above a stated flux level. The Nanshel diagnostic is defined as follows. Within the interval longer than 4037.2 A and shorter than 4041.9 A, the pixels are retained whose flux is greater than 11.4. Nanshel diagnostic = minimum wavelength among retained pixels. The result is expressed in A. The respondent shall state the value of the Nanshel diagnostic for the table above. 4037.69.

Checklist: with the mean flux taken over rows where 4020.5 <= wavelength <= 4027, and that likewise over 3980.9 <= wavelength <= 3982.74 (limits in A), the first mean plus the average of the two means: 28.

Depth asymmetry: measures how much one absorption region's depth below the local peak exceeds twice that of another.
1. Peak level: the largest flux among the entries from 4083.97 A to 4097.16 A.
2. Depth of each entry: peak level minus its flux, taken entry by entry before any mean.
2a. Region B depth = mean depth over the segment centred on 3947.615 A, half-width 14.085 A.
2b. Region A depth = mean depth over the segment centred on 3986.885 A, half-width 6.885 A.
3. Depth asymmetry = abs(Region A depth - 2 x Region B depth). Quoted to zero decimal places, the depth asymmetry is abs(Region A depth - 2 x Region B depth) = 8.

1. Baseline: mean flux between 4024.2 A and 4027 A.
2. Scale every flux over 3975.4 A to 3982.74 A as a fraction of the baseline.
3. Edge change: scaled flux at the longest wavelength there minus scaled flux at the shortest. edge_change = 0.16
